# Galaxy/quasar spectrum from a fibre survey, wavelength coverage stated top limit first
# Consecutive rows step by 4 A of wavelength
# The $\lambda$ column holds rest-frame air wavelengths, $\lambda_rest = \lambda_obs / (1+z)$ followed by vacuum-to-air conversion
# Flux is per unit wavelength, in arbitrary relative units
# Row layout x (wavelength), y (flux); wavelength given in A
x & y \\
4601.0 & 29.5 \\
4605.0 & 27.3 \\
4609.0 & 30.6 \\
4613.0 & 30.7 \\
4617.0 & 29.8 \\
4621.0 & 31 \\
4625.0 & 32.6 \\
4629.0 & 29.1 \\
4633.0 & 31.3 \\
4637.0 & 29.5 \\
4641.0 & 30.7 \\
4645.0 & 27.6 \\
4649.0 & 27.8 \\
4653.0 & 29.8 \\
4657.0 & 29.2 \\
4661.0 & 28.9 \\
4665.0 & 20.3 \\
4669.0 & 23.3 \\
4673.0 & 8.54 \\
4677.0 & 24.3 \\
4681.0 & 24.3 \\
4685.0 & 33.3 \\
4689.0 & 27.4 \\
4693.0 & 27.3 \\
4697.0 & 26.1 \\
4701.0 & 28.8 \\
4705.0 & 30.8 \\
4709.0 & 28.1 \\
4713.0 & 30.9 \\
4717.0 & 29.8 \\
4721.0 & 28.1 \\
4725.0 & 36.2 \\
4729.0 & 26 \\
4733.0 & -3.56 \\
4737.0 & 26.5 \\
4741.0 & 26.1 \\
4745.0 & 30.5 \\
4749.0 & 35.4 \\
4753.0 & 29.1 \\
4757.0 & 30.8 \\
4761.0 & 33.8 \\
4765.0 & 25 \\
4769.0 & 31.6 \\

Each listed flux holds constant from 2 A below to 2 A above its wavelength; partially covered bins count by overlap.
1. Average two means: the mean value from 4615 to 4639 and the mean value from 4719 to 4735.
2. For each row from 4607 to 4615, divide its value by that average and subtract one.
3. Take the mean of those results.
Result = 0.17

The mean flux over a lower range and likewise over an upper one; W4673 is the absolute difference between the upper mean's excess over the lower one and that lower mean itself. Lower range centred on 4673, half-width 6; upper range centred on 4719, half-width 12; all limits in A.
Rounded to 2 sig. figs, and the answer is 7.6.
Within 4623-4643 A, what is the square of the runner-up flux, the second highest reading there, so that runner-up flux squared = 980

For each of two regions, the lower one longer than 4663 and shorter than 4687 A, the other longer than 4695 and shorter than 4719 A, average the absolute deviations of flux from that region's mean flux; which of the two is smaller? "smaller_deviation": 1.4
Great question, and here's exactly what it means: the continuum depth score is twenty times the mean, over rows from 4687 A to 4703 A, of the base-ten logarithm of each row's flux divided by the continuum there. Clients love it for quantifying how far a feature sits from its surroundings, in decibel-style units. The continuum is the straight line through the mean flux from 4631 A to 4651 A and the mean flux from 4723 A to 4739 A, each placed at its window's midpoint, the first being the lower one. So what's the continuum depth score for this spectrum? 1.0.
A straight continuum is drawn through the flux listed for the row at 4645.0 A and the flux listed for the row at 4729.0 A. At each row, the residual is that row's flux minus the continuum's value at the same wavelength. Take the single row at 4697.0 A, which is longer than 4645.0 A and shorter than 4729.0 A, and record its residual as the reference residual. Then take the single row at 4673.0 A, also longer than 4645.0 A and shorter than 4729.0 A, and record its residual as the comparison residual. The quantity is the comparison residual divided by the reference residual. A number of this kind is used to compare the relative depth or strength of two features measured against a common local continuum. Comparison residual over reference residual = 36.4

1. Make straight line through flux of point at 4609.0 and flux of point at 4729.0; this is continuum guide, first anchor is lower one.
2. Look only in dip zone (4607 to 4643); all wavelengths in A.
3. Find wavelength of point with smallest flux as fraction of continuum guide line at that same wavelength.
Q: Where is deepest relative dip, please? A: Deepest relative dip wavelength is 4629.0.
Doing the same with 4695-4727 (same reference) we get 4697.0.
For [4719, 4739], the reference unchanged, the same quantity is 4733.0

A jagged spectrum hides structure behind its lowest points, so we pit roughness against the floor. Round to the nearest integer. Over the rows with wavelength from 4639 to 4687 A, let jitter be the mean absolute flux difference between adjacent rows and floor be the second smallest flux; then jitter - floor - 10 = -25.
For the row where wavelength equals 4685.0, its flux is 33.3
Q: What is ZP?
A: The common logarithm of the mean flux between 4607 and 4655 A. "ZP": 1.48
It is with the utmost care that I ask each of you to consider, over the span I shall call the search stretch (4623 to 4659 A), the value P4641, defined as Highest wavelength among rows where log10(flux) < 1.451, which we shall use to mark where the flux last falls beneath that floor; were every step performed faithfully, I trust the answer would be 4649.0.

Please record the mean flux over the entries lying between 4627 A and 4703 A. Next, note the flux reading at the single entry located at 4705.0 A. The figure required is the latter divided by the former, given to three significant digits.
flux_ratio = 1.15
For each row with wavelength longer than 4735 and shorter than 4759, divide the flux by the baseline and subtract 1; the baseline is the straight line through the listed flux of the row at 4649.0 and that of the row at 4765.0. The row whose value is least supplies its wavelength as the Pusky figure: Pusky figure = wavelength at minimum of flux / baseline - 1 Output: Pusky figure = 4741.0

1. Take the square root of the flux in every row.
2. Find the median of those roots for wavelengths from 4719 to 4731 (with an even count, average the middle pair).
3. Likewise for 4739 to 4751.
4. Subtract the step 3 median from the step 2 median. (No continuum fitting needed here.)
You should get -0.2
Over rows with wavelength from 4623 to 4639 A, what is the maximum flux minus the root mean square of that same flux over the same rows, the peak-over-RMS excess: 1.9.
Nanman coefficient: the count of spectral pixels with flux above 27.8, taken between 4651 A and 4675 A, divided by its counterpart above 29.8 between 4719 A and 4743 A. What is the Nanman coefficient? 3.0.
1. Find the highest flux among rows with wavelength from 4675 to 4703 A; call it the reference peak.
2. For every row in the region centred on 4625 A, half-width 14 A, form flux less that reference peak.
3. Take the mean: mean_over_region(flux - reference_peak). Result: -3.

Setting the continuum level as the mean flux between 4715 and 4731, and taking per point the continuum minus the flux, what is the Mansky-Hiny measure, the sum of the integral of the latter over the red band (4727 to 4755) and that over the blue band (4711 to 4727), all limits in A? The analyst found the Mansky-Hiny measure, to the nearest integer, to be 141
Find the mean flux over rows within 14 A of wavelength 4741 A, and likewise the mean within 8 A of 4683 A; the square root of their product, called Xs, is 26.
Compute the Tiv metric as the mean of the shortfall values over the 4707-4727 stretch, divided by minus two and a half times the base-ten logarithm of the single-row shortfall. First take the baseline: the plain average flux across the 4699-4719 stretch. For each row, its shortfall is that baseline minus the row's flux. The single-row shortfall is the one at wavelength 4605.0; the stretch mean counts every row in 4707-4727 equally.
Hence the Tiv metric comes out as 1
